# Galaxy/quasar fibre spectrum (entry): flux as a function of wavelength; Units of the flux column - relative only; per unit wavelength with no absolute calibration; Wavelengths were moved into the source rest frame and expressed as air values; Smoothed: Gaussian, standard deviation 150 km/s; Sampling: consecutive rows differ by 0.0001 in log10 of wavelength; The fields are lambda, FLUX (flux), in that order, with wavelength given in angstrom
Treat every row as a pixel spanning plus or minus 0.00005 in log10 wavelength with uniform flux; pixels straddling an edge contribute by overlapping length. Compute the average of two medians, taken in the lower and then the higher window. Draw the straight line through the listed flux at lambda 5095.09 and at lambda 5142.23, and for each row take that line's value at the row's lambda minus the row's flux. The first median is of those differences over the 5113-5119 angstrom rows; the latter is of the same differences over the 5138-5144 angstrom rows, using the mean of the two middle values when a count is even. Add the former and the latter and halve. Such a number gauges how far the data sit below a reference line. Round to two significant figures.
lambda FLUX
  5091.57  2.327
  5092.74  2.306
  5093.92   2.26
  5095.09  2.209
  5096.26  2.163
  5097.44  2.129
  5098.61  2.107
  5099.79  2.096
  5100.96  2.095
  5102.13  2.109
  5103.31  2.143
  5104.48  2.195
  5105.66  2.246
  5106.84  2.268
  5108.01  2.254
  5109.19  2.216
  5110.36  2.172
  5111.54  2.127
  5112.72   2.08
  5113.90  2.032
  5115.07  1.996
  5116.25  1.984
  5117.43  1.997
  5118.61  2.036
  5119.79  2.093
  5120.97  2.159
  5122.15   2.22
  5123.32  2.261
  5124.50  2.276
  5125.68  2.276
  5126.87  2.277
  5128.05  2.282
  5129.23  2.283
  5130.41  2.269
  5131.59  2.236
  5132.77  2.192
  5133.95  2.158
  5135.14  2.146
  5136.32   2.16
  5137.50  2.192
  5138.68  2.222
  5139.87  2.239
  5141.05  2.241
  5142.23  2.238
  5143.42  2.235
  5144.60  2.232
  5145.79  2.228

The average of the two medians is 0.11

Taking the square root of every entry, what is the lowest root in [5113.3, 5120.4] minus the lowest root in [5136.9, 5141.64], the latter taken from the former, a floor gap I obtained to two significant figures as -0.072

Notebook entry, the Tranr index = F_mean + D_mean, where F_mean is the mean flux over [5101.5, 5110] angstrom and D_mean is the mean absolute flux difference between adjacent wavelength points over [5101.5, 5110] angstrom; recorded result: 2.24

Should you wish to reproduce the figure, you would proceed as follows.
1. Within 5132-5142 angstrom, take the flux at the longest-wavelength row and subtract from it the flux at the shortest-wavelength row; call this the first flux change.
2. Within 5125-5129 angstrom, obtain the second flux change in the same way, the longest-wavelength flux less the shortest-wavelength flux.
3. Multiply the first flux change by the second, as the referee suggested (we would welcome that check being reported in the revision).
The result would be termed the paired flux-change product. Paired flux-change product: 0.000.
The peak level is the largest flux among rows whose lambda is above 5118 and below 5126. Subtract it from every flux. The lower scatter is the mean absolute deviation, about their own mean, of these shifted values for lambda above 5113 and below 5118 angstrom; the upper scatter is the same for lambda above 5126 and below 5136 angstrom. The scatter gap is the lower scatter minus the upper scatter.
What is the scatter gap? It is -0.034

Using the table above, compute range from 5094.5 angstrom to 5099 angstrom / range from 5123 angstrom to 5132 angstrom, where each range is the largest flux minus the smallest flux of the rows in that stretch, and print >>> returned 2.2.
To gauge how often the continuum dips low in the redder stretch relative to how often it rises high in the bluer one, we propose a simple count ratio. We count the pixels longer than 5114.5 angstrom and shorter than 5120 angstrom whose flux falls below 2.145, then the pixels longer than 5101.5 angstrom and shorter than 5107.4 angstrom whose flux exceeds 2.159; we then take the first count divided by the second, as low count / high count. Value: 1.7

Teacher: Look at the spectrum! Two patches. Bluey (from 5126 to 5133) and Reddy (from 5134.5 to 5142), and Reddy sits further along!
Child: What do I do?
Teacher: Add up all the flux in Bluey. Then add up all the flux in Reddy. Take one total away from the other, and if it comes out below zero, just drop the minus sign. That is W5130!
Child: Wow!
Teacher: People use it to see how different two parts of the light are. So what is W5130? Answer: 0.34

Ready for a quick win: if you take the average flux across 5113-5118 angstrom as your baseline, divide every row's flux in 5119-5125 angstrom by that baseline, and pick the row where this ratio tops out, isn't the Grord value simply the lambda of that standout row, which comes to 5124.50 angstrom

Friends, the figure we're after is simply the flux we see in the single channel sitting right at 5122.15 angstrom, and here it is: 2.22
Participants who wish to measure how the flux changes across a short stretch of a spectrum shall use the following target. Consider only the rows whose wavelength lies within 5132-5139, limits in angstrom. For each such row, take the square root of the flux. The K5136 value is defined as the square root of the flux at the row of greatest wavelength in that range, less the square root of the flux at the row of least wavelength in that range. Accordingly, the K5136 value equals 0.010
